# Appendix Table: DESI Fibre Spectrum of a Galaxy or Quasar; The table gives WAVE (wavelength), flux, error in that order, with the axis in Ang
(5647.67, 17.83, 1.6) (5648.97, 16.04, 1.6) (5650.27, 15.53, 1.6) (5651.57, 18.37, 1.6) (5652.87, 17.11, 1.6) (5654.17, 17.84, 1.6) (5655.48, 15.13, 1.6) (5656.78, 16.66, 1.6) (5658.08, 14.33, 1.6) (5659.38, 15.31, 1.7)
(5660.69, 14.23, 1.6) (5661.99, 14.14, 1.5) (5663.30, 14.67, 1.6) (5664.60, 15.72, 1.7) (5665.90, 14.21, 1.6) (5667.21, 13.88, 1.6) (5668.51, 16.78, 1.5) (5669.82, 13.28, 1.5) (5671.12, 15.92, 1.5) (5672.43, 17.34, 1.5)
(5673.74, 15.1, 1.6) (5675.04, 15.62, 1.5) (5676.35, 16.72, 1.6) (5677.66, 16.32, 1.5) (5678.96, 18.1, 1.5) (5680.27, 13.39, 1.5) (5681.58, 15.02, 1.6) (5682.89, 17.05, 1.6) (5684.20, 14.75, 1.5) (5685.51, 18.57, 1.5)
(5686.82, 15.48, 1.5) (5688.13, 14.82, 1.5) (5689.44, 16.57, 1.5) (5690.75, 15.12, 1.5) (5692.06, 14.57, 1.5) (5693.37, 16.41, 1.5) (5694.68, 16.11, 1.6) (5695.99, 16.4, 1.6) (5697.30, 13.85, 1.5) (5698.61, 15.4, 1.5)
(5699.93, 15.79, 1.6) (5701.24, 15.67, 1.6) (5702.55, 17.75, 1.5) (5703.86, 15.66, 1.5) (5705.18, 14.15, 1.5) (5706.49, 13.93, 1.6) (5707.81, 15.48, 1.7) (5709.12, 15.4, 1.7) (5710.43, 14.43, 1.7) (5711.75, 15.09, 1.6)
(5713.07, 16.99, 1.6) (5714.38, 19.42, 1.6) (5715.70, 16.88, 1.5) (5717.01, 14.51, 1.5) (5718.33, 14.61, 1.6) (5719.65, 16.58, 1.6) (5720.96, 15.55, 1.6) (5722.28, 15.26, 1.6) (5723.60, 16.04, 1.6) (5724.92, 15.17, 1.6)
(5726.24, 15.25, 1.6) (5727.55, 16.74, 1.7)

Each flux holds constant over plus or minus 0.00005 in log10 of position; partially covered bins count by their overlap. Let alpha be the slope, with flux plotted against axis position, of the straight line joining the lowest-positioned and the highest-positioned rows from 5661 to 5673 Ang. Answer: 0.31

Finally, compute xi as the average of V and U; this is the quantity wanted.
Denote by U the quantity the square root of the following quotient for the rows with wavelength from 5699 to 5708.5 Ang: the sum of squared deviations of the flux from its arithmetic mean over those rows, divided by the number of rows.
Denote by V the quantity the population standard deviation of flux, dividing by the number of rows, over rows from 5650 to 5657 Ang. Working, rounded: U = 1.16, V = 1.16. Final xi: 1.2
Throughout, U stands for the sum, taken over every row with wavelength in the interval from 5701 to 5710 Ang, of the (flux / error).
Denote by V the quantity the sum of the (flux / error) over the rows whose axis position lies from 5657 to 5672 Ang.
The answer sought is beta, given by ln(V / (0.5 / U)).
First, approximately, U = 68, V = 103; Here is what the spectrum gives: 9.6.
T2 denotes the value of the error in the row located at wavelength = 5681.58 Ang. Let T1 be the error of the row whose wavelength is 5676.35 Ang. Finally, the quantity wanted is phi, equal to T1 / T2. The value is 1.00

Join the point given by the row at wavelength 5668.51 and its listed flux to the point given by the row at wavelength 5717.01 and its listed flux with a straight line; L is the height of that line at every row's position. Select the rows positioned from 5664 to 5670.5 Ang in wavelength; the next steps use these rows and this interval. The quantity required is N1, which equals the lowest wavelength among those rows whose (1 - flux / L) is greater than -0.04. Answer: 5664.60 Ang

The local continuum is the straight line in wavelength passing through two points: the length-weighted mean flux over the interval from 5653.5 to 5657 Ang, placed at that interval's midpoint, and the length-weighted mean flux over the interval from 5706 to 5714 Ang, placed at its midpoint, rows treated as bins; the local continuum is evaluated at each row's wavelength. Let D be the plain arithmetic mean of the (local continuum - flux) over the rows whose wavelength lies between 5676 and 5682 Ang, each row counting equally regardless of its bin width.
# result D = 0.1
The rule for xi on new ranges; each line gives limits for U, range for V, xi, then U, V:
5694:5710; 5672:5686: 1.3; 1.06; 1.49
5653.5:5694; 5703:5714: 1.1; 1.35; 0.92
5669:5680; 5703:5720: 1.4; 1.38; 1.46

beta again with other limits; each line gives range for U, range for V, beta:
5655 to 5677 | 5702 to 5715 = 10.4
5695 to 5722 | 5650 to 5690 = 11.7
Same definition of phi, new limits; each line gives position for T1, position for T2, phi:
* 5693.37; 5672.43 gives 1.00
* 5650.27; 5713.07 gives 1.00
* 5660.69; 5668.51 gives 1.07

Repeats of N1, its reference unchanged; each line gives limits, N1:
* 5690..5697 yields 5690.75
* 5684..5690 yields 5684.20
